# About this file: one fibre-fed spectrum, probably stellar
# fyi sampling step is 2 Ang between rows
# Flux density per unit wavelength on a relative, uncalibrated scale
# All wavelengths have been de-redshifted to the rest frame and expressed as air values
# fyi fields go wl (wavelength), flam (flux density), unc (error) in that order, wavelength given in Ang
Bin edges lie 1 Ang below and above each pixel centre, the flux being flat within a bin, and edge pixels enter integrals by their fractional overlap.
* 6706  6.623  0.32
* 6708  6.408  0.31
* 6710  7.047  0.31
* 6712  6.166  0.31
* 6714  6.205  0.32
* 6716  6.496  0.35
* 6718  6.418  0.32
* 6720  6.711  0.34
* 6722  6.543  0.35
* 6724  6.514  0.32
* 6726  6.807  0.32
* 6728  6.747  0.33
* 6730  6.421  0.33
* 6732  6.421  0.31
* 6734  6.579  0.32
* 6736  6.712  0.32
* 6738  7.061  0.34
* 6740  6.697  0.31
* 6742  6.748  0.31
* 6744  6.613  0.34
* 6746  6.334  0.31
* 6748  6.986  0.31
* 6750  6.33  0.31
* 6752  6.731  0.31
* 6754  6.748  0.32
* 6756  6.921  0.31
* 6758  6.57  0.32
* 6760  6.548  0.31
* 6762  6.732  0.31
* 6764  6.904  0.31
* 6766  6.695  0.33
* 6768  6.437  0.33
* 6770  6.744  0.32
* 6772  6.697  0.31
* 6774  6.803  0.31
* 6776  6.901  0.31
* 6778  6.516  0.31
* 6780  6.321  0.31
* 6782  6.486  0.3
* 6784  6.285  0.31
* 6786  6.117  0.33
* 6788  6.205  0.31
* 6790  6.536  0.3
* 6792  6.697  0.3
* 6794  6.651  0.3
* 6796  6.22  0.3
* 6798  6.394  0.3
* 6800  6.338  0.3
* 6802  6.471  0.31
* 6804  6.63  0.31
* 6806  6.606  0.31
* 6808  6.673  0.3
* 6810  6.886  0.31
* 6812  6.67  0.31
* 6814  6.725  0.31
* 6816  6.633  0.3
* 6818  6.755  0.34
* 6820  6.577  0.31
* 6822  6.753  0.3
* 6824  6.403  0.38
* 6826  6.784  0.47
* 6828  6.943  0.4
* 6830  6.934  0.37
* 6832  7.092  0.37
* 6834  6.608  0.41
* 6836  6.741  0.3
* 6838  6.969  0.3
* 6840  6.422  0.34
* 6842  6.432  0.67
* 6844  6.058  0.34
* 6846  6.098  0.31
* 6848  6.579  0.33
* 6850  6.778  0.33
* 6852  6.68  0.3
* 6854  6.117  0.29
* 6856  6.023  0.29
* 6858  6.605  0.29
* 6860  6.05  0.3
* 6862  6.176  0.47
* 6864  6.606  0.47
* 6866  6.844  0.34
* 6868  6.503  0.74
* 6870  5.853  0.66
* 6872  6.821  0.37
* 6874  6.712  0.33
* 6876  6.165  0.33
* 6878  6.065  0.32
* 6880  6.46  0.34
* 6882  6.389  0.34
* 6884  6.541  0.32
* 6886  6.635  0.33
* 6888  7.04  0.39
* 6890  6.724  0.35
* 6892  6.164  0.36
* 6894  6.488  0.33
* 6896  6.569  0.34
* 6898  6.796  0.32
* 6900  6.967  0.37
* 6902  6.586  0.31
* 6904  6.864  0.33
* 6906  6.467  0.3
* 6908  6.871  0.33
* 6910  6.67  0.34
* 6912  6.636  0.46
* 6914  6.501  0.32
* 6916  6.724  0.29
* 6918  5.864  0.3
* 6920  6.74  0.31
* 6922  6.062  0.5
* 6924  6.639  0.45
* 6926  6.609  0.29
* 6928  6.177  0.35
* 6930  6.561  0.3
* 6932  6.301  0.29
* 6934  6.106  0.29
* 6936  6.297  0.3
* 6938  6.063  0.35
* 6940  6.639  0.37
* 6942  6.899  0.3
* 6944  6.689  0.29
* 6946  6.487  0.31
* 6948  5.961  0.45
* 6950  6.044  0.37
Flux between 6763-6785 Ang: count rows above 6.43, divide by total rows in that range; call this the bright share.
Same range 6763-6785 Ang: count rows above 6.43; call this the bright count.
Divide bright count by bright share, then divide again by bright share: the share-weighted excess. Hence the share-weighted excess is 13.4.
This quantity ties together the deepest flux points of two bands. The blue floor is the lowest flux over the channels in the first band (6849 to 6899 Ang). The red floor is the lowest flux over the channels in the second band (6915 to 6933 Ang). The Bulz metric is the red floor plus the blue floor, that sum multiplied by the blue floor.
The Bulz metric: 69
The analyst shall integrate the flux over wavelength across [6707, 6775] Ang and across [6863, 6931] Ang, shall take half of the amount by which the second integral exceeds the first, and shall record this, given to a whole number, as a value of -3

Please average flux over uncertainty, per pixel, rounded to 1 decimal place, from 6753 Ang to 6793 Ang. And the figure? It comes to 21.1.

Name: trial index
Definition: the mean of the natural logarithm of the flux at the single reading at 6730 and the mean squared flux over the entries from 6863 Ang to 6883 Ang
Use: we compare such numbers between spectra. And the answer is 21.7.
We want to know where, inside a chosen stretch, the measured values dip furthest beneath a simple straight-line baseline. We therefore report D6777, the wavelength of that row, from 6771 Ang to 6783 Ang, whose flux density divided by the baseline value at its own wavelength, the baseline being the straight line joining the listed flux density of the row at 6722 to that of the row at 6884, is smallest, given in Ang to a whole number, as 6780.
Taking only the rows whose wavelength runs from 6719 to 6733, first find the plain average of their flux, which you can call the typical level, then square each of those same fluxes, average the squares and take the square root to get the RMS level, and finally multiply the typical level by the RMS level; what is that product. 43.5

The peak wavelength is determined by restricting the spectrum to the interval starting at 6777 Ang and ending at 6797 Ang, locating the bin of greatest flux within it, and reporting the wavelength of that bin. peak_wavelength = 6792 Ang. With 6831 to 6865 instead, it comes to 6832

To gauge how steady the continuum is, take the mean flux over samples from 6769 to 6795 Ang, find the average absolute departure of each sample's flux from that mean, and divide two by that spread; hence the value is 10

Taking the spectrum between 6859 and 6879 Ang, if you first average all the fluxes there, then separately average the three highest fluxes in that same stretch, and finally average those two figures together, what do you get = 6.59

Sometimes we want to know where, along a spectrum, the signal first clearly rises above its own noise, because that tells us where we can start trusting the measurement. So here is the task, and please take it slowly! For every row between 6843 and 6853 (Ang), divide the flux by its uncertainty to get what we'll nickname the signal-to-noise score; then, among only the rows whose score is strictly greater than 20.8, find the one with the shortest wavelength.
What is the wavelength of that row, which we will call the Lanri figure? 6852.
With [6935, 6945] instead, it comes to 6936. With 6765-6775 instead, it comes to 6770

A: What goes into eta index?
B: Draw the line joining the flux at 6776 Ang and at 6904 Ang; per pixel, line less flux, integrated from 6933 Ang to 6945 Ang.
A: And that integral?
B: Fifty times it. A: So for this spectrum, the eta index 243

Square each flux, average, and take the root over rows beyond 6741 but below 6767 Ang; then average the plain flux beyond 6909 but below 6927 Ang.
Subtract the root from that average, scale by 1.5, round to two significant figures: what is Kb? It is -0.29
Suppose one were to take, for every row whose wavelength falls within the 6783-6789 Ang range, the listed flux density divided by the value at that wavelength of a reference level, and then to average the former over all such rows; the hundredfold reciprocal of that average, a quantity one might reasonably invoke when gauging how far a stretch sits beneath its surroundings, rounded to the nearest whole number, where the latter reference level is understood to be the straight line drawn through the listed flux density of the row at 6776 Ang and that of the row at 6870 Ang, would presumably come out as 109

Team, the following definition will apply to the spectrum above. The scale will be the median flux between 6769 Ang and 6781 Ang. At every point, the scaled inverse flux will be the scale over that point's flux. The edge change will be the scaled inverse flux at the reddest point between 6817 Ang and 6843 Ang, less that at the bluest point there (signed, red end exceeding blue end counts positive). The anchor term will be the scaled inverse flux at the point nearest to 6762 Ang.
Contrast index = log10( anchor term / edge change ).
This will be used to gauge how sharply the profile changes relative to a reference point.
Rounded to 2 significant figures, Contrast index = 1.3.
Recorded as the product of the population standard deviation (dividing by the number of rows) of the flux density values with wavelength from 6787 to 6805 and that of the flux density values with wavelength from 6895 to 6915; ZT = 0.03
